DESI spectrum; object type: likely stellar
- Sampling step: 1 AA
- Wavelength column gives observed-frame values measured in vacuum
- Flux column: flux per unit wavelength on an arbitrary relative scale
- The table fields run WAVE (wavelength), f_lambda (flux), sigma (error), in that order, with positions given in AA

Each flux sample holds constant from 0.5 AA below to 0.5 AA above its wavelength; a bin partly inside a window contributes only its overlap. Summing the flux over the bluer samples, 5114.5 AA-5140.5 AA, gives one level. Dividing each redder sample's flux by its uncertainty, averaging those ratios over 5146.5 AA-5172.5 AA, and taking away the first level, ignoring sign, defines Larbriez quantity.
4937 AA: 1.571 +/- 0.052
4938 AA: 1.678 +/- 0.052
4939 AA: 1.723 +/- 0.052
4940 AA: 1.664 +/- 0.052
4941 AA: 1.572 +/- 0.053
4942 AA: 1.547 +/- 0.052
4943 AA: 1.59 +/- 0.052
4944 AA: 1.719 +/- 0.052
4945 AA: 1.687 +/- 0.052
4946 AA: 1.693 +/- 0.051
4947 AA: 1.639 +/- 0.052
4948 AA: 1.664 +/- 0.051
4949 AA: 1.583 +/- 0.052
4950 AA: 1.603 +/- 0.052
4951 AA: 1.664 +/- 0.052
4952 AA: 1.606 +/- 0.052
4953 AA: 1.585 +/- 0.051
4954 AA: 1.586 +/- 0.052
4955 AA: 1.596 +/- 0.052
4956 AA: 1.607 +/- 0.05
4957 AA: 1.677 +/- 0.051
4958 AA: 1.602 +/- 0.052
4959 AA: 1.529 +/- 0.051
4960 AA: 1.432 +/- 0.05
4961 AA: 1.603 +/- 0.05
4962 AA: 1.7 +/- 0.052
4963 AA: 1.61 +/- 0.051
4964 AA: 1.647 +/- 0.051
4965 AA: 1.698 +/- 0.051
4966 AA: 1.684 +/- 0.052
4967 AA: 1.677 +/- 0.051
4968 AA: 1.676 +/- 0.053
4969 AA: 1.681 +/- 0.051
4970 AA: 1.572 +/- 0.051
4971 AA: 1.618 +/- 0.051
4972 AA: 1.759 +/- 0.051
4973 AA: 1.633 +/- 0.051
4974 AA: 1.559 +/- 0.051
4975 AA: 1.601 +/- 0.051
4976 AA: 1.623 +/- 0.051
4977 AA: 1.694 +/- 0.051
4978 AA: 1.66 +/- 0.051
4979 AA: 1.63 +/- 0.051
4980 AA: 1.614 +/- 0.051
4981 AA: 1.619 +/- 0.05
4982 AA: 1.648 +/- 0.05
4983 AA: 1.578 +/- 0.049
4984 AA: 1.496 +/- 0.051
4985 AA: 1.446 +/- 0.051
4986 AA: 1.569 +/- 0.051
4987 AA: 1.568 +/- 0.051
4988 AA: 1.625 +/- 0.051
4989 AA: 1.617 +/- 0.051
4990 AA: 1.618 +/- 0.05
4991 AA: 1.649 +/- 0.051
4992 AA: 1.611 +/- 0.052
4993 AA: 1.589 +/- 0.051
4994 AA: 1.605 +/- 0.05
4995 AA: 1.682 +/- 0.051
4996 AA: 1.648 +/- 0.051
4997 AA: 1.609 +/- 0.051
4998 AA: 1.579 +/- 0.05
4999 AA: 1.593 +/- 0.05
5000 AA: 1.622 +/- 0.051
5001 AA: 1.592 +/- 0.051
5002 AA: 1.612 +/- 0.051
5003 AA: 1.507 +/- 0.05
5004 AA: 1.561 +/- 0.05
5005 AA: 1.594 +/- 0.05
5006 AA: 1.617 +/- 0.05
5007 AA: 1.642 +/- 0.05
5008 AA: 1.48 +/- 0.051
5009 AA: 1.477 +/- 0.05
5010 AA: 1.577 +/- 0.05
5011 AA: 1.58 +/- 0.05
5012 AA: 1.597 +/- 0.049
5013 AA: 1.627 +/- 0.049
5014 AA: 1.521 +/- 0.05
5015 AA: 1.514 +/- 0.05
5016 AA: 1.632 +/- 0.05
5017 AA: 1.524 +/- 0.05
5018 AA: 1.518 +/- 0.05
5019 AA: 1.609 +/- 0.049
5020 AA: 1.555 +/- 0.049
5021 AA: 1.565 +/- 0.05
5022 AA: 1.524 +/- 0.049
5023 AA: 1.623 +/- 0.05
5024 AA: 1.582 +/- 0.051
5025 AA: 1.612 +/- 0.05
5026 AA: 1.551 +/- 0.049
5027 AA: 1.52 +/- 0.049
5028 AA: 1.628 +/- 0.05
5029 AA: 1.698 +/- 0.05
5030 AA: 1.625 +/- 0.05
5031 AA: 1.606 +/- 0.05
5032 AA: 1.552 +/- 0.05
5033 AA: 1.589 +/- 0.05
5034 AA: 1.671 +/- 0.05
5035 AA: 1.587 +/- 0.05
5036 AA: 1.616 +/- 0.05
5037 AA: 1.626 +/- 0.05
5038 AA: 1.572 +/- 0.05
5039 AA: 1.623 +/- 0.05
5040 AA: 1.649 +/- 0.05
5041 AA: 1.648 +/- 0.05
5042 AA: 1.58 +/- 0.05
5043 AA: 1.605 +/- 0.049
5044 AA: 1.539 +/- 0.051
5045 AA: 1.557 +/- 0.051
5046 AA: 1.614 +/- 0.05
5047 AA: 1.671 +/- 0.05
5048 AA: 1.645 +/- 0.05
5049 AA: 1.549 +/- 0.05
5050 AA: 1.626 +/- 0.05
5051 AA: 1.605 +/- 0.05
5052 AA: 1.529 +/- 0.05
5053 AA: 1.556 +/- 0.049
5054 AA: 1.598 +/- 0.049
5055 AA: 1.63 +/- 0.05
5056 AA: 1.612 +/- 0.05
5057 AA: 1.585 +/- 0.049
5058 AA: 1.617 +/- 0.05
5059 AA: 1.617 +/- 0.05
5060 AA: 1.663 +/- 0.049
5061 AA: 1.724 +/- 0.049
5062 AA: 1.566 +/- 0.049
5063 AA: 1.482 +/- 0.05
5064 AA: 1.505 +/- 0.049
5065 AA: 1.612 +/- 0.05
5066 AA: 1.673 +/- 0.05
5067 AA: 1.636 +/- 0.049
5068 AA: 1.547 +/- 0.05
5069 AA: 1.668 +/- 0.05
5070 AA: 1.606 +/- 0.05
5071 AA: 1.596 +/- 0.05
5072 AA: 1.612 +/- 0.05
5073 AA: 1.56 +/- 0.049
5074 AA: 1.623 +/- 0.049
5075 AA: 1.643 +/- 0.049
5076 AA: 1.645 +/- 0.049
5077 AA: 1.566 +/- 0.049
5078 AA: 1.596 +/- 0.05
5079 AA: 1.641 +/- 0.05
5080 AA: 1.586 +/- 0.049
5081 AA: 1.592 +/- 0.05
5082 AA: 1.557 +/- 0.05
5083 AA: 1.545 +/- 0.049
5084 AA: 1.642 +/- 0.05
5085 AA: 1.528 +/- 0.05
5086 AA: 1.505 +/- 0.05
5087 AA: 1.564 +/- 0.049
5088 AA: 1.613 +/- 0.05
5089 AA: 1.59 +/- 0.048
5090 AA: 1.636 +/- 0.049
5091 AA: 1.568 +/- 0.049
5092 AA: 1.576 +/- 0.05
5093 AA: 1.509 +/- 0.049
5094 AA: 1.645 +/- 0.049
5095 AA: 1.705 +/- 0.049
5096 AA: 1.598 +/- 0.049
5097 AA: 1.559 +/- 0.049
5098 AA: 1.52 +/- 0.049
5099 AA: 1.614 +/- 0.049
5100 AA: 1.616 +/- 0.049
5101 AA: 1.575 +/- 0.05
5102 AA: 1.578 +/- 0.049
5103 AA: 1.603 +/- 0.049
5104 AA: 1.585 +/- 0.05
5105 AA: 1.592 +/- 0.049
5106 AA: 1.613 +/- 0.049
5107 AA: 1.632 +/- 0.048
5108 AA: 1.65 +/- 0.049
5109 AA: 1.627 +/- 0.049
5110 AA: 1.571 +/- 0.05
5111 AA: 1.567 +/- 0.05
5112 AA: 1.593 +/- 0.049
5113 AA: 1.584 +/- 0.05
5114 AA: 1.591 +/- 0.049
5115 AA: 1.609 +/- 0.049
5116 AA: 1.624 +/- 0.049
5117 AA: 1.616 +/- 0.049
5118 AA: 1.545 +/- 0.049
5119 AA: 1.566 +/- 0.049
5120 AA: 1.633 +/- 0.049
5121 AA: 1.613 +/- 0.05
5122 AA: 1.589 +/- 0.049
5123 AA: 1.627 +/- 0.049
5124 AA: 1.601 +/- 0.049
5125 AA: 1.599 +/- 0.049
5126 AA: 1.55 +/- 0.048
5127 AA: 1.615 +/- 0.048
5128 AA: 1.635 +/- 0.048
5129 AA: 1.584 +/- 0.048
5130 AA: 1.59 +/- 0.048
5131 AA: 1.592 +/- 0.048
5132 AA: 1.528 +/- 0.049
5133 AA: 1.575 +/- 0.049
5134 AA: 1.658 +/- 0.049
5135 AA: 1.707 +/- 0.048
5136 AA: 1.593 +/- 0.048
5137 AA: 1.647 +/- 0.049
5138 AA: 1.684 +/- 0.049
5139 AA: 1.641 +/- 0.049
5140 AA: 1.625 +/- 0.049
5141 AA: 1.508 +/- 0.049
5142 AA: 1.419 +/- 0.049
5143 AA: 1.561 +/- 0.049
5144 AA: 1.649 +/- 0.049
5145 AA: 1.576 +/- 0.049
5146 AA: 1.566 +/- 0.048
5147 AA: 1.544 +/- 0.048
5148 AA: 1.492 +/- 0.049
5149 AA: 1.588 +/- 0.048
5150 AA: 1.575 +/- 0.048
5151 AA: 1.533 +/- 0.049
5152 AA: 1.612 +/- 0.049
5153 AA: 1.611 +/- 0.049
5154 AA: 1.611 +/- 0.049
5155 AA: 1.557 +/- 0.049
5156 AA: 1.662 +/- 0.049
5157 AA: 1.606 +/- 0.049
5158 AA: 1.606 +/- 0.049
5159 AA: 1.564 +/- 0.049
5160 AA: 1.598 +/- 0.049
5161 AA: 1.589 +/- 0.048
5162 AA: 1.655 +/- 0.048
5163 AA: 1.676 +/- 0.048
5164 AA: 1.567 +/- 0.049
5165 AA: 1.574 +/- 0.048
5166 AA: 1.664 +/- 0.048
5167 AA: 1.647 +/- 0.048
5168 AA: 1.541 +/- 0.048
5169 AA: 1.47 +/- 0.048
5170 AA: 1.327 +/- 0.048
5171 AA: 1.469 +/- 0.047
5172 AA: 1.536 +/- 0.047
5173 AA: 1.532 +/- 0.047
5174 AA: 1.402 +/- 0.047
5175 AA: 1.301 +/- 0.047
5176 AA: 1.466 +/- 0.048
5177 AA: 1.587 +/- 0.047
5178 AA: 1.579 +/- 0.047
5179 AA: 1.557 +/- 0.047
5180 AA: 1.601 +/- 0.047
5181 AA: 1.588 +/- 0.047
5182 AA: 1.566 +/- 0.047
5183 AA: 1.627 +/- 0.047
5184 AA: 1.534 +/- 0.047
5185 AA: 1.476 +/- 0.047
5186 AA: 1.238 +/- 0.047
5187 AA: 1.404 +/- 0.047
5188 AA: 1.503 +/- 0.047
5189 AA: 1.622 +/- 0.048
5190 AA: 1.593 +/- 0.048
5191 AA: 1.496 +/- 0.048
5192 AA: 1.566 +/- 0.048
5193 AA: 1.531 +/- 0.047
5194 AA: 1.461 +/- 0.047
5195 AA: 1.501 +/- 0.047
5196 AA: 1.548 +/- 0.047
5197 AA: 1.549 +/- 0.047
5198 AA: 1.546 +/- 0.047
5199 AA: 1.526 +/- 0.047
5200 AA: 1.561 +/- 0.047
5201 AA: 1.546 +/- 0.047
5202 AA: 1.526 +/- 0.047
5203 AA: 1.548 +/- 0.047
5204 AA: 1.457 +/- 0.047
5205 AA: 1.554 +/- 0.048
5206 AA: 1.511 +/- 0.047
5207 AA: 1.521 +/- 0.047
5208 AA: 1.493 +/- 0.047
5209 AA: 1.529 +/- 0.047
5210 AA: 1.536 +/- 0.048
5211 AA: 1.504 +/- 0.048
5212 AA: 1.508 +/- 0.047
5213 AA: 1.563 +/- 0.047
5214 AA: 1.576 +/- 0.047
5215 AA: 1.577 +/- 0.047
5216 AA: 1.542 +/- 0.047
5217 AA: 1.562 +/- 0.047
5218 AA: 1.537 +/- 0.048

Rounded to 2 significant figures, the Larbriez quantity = 9.4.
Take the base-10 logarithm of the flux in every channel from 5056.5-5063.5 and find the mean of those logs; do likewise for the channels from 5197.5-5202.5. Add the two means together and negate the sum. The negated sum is -0.394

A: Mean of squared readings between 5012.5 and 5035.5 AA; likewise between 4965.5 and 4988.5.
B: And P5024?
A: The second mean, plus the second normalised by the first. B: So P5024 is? 3.67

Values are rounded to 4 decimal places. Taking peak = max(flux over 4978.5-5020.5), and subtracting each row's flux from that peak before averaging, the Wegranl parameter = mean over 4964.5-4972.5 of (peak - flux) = 0.0114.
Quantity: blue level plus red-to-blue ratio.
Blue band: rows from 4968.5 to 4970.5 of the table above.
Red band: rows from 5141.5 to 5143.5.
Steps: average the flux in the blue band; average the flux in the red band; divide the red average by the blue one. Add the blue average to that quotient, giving 2.54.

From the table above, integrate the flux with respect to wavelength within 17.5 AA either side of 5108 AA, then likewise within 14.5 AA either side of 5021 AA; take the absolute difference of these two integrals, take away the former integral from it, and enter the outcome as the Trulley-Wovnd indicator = -46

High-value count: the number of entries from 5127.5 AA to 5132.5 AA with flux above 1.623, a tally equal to 1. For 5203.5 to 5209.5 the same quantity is 0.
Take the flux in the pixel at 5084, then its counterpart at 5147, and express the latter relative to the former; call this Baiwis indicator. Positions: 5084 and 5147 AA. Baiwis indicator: 0.94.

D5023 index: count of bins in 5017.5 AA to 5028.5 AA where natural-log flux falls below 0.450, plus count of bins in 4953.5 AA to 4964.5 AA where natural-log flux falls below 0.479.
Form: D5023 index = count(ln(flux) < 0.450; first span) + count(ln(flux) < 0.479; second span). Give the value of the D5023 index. 14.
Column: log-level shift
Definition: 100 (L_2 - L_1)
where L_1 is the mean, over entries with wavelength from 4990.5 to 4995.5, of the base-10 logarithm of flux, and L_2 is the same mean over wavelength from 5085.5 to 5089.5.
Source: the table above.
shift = -1.6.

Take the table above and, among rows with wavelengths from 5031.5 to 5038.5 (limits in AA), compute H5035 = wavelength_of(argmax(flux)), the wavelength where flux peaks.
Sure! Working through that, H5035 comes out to 5034 AA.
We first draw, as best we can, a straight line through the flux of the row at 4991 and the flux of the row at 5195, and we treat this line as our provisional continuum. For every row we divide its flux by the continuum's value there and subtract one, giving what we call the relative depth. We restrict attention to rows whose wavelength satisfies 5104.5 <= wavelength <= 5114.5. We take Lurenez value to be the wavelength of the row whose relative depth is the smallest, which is 5111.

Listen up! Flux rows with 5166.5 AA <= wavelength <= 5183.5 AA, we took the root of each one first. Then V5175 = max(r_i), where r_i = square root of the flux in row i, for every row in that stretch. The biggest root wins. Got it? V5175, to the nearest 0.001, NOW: 1.283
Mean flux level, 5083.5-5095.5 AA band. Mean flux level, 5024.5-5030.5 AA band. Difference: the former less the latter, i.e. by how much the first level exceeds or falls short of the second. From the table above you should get -0.016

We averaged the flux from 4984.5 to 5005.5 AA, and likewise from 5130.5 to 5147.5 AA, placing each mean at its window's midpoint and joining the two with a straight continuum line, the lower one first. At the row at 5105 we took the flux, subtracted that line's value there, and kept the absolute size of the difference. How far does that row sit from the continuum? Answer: 0.00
